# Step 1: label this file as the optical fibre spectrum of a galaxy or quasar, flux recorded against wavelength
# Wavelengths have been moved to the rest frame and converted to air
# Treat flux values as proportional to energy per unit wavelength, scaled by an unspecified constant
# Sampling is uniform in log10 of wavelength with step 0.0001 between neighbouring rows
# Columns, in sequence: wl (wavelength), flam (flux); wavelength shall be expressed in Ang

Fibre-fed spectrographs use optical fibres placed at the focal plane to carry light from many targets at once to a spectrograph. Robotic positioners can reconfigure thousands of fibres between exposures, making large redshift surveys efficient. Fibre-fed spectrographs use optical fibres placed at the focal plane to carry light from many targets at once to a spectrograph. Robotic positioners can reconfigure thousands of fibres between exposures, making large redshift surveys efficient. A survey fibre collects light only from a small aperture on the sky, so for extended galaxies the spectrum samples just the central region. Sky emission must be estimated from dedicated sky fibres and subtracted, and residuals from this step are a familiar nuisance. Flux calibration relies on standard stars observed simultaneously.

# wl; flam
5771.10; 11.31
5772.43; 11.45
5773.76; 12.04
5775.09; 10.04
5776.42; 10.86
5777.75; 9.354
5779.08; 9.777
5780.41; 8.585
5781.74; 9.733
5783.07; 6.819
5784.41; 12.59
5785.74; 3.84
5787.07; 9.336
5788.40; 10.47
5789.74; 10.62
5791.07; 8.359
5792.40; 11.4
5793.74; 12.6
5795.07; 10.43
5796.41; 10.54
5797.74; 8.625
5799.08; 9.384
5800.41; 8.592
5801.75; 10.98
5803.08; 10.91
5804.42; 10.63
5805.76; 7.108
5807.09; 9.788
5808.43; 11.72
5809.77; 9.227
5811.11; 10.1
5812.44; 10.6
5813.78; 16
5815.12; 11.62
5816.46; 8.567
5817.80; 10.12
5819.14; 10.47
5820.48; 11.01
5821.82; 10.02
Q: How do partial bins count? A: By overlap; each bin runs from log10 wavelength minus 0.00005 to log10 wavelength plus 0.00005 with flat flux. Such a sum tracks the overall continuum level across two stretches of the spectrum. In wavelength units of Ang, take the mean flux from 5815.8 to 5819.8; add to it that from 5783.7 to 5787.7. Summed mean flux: 18.3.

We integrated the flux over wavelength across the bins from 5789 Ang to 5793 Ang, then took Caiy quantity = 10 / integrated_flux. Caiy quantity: 0.247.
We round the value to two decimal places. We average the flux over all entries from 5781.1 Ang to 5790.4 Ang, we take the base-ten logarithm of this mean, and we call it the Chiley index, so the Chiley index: 0.96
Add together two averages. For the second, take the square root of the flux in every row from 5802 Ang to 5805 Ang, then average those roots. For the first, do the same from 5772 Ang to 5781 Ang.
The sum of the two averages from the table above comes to 6.49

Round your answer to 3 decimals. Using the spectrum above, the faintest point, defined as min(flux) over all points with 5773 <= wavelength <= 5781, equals 8.585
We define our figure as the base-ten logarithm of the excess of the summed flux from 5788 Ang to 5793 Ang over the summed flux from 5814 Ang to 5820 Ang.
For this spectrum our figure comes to -1.1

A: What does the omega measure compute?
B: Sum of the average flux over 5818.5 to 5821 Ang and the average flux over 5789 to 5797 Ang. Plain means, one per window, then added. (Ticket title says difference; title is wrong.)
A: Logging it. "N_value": 21.4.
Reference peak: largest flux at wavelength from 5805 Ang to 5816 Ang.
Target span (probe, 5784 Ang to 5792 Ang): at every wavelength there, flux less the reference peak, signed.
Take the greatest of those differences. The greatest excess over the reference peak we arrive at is -3.4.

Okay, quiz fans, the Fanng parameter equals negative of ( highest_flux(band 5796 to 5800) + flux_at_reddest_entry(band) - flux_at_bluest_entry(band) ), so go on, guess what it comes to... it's -9.4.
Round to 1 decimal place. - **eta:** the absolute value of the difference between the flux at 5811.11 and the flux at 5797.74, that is 1.5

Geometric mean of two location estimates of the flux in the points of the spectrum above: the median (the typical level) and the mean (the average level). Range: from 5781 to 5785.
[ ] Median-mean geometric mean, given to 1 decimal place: 9.7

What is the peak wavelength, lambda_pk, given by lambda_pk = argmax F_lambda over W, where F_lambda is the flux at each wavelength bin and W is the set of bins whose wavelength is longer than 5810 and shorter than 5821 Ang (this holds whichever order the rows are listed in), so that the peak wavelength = 5813.78 Ang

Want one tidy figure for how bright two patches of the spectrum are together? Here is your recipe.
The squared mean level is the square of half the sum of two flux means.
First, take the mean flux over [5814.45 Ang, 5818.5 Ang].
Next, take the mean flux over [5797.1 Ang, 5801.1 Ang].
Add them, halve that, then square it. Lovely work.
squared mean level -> 90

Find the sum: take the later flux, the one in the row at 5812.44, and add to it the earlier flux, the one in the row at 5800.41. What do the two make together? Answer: 19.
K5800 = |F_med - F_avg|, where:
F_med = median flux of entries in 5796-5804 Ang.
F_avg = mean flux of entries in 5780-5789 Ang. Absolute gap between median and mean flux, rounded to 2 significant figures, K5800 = 1.2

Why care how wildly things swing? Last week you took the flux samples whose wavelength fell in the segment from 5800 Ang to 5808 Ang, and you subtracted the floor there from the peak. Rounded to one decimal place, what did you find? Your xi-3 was 3.9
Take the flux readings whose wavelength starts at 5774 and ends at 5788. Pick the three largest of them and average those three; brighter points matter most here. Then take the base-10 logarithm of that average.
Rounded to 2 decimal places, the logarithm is 1.05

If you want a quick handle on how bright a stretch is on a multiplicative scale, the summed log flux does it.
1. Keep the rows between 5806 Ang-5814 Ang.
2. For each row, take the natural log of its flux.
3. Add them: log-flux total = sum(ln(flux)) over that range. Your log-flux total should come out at 14.4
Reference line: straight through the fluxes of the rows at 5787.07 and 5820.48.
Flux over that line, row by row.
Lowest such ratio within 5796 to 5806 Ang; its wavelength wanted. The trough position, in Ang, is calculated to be 5805.76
